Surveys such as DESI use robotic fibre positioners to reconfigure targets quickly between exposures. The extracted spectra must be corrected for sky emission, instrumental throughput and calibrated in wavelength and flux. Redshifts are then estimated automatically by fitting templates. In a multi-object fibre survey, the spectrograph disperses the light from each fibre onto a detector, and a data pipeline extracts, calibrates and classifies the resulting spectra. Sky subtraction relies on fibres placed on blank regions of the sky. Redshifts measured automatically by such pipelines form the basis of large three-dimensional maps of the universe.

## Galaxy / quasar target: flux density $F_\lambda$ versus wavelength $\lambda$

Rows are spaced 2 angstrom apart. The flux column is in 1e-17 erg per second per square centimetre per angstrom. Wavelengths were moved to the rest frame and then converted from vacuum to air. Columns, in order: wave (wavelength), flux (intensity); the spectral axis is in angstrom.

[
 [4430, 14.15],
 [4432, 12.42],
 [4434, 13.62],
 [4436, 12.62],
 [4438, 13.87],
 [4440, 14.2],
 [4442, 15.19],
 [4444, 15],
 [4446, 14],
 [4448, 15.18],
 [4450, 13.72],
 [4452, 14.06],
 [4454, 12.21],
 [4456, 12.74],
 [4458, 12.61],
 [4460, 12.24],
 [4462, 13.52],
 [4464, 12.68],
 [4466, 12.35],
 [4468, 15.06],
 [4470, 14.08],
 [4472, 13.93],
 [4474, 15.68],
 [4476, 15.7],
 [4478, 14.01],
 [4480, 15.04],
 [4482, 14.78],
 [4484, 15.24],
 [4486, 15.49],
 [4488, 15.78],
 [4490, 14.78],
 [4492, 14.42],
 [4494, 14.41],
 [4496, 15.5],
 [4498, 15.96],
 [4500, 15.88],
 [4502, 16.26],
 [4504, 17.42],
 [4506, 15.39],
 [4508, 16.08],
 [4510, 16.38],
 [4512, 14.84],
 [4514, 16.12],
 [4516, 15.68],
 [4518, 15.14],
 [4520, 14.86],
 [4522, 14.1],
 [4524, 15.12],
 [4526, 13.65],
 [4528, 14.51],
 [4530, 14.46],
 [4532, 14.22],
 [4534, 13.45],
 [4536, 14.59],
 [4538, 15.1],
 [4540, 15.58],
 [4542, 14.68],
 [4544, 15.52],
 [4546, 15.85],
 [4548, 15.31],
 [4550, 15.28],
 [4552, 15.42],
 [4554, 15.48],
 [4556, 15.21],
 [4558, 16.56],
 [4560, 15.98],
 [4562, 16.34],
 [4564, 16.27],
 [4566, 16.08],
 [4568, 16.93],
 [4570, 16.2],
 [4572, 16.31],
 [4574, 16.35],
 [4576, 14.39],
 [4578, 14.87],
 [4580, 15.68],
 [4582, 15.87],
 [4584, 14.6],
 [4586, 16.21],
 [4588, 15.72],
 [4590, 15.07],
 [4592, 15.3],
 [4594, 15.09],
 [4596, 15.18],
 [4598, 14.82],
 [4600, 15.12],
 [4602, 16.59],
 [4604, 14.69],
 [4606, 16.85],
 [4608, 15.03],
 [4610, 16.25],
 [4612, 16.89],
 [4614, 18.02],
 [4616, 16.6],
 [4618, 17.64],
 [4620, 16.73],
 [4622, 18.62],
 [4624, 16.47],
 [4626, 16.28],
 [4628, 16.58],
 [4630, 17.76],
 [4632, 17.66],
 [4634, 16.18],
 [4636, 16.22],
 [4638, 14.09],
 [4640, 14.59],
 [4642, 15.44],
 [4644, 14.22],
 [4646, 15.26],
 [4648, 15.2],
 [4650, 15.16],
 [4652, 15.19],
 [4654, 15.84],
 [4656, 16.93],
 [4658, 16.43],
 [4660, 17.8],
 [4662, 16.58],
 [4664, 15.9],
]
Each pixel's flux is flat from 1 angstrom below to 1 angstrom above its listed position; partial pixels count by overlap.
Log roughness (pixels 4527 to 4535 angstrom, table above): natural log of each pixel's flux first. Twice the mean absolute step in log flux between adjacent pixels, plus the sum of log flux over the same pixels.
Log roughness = 10.7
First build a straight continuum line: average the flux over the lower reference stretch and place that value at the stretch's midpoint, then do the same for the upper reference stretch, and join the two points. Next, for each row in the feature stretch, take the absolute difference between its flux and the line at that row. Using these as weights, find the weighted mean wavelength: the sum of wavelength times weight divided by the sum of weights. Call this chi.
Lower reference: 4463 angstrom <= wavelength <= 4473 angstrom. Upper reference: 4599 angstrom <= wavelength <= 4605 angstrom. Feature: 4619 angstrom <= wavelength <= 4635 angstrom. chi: 4626.3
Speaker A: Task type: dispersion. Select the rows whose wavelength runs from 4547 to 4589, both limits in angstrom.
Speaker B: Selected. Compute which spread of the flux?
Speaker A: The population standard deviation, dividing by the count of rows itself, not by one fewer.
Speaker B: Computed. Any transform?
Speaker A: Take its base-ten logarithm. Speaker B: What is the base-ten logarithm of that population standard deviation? -0.19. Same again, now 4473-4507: -0.10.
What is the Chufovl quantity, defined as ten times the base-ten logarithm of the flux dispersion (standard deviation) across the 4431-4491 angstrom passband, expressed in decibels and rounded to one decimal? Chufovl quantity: 0.6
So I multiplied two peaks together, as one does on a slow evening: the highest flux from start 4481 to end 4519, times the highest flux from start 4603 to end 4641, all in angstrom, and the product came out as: 324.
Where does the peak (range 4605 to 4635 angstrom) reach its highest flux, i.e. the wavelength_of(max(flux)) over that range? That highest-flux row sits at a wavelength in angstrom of 4622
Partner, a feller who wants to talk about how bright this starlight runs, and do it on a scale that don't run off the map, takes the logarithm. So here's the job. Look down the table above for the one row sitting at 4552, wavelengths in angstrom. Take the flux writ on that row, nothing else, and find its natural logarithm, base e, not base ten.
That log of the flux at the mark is 2.74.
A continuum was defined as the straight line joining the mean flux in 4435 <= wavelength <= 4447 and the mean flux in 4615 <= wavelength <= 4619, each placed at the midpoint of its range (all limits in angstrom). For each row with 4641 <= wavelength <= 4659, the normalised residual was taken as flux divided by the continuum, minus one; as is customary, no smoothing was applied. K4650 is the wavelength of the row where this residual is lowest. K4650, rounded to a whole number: 4644 angstrom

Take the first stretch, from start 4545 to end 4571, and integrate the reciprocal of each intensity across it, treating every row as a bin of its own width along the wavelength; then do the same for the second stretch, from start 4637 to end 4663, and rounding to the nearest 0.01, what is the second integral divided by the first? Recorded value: 1.02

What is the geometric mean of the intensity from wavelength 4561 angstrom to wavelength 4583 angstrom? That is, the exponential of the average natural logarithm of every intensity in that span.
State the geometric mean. 15.9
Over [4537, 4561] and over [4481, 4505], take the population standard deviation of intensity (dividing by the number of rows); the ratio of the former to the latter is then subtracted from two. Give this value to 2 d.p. 1.45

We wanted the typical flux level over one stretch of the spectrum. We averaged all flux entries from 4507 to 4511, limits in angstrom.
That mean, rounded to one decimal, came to 16.2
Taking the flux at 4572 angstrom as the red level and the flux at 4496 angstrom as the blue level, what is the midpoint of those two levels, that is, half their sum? 15.9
